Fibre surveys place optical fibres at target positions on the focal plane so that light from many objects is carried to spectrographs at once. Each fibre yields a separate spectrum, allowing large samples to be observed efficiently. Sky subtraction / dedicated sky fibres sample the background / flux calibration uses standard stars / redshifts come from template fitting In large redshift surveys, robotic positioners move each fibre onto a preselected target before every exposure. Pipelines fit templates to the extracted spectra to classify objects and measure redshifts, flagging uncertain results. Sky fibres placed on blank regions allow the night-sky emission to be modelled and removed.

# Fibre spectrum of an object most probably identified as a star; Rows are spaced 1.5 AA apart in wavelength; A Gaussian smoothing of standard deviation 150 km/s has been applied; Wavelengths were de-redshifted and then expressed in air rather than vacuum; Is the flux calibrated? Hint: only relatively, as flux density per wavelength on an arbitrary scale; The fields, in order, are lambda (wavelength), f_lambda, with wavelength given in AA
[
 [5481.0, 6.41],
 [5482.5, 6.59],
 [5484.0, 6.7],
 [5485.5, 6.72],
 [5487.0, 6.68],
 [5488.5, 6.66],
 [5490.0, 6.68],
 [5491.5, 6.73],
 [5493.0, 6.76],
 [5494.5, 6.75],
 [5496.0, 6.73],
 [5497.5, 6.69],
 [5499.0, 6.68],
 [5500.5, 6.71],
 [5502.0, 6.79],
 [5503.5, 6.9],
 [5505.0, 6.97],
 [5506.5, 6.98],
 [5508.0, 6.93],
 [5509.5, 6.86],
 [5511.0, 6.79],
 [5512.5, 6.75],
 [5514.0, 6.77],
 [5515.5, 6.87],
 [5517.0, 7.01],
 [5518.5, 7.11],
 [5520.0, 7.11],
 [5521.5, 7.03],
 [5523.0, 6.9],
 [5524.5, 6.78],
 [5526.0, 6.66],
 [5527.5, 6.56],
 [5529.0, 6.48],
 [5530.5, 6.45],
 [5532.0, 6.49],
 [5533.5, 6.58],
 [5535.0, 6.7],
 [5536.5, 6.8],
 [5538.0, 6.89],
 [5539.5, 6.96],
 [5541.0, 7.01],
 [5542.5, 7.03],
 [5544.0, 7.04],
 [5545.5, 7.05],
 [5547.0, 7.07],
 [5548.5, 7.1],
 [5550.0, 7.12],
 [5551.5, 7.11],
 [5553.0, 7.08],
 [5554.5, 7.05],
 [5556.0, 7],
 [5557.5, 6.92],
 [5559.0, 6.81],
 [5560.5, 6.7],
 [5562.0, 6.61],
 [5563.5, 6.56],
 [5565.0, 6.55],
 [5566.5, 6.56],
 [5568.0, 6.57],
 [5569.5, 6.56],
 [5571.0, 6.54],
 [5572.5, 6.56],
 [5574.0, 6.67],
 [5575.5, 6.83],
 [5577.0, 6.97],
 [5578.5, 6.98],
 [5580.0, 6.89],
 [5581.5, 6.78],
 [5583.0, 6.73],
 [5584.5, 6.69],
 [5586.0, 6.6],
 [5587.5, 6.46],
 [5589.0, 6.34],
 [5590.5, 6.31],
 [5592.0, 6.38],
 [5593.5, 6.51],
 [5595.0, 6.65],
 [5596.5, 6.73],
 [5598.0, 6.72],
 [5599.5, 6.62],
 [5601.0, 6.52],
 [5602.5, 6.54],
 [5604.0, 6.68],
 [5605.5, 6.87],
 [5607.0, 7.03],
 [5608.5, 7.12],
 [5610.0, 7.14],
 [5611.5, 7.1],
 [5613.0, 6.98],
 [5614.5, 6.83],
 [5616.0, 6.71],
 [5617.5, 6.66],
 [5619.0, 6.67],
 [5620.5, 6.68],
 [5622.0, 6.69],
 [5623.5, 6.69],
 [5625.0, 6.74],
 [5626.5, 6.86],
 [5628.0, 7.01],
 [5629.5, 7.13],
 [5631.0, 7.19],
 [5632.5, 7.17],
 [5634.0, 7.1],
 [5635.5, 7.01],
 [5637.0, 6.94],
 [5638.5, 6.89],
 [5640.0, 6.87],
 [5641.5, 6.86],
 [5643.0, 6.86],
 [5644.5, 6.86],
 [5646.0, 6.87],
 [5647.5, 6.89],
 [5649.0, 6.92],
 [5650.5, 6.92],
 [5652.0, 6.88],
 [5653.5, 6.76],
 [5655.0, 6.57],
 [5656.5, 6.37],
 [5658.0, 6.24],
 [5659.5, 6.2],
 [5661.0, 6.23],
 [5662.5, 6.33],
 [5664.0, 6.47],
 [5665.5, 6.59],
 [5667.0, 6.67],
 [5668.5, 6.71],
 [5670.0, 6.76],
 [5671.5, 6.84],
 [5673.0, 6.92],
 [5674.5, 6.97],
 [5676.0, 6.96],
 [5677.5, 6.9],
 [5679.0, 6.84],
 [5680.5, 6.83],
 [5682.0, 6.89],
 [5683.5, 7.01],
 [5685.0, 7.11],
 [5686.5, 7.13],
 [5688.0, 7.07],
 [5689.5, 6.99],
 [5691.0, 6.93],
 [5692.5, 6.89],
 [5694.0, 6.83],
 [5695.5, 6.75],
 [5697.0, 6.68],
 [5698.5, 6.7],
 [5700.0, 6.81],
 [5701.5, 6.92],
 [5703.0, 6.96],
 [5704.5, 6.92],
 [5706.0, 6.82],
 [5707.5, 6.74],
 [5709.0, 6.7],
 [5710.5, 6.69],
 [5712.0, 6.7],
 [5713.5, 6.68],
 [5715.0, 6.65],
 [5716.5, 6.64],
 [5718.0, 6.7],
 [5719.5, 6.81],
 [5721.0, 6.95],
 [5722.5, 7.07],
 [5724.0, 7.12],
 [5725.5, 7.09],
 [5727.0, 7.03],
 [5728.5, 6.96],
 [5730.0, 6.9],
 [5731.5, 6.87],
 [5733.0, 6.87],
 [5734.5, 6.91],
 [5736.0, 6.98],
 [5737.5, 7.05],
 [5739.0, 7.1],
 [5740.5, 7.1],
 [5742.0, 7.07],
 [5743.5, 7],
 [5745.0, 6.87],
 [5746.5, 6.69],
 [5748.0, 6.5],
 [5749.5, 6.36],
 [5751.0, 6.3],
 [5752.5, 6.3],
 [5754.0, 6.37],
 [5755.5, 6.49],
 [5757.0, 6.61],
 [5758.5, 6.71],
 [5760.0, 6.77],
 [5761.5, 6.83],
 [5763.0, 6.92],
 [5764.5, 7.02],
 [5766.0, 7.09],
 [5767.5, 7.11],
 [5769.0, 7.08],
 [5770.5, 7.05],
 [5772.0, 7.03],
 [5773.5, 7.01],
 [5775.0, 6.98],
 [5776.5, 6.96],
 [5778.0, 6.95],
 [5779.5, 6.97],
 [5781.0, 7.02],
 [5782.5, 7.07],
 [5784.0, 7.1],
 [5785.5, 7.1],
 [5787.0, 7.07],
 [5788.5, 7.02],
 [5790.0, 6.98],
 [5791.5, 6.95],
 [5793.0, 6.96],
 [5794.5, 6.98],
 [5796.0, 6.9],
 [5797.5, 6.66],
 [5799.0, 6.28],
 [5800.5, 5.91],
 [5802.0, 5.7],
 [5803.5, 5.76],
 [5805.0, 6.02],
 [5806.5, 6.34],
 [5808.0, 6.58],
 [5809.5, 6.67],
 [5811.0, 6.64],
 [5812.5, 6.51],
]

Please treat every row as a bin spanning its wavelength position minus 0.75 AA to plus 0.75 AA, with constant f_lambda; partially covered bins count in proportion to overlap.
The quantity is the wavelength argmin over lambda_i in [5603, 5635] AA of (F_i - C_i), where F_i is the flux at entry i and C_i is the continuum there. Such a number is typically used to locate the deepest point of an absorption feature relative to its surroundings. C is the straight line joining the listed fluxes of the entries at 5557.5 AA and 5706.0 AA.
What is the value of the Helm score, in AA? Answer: 5617.5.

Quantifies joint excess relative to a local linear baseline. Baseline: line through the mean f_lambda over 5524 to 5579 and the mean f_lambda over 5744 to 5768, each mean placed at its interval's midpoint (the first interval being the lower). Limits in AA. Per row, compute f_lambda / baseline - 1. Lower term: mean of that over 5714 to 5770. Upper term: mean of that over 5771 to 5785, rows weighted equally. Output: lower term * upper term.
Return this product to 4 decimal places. 0.0011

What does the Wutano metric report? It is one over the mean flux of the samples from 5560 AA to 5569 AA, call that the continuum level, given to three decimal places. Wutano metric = 0.152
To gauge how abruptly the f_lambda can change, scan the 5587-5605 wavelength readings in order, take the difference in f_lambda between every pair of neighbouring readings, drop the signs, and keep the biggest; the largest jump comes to 0.140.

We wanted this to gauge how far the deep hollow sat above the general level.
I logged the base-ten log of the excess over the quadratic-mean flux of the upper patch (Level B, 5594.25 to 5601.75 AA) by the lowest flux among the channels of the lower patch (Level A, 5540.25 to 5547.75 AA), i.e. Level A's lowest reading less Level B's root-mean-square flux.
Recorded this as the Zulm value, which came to -0.44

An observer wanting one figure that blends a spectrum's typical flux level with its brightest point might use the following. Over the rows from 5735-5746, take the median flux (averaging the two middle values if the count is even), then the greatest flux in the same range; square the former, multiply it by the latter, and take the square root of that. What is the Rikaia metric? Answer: 18.8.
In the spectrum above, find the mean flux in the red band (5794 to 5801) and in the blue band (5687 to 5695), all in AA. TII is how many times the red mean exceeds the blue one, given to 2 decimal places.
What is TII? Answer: 0.94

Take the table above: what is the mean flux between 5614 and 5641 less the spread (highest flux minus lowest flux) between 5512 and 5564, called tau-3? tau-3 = 6.210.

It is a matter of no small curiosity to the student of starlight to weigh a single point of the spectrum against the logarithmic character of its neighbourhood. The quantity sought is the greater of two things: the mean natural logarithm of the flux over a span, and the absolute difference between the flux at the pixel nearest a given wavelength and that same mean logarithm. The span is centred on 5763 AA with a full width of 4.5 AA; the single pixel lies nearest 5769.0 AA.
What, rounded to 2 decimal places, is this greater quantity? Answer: 5.15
